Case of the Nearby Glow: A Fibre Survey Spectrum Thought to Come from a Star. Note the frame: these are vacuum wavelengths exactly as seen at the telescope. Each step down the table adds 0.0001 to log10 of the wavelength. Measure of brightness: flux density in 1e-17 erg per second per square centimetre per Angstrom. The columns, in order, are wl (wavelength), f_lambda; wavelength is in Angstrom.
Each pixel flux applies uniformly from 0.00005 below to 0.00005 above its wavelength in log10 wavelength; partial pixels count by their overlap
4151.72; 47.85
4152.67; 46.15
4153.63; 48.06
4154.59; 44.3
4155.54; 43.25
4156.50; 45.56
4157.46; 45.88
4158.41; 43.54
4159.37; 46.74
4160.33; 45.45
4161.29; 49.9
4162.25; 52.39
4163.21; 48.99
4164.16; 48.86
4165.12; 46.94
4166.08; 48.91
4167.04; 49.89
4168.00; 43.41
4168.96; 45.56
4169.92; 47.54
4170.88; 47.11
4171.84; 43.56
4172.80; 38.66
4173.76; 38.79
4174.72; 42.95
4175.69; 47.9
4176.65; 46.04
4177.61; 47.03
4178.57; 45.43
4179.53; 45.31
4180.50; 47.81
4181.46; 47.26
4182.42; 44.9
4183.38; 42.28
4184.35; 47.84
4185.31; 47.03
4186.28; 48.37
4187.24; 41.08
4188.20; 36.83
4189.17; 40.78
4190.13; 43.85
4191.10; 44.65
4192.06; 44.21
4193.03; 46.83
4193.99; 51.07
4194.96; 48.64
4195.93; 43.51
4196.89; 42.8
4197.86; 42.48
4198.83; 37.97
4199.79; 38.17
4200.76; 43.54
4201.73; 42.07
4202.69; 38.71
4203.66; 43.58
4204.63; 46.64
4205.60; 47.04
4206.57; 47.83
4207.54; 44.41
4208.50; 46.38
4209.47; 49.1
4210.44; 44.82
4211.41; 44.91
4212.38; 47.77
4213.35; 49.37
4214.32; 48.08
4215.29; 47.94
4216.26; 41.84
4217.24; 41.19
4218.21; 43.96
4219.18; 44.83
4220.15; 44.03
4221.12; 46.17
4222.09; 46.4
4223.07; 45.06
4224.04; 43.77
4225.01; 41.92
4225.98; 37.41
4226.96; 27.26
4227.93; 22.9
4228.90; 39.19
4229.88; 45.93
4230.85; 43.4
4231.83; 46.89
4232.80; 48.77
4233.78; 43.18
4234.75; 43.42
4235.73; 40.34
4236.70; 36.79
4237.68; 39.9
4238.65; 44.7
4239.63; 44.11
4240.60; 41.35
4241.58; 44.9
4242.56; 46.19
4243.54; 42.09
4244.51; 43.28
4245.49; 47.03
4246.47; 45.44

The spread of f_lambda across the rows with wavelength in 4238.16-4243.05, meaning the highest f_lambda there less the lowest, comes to 4.8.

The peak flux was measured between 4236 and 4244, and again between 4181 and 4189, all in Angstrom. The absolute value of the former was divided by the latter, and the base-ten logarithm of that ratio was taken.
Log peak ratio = -0.020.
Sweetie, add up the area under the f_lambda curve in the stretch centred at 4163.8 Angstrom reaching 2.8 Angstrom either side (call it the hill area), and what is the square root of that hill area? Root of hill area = 17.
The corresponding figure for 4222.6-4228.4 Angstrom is 15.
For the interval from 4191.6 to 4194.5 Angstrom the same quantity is 12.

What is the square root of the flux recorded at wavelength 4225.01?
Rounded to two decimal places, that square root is 6.47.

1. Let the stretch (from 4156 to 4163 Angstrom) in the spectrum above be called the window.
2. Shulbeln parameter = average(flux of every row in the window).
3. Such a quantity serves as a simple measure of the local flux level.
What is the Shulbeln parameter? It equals 47.1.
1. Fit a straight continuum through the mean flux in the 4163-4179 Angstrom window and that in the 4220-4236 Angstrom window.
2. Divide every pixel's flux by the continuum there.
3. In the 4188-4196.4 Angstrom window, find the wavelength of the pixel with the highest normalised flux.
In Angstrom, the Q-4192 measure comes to 4193.99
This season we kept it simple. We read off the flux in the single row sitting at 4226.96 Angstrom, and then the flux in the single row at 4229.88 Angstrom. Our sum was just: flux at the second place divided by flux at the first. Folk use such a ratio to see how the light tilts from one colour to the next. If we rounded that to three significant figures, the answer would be 1.68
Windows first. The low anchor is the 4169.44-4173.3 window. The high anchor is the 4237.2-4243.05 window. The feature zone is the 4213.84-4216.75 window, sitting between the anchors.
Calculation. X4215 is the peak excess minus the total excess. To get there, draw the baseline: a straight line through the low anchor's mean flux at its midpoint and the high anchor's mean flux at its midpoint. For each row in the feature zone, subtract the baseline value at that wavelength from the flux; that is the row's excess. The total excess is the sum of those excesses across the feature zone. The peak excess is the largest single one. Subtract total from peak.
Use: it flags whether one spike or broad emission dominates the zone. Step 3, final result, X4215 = -2.2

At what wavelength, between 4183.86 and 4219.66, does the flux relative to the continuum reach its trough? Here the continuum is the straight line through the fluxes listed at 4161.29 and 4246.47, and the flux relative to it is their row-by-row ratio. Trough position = 4188.20 Angstrom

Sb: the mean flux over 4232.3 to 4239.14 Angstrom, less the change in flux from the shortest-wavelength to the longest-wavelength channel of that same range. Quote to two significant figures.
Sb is 47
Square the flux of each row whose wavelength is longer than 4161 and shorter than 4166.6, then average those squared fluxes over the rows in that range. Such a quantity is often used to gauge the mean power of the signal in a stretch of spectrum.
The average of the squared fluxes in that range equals 2436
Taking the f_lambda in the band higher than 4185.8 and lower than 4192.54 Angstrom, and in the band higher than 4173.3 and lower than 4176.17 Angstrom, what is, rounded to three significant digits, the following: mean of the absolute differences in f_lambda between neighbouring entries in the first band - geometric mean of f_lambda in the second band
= -39.8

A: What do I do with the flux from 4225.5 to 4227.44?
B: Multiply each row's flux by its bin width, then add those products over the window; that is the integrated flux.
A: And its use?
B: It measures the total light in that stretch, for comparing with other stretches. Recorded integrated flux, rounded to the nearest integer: 63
